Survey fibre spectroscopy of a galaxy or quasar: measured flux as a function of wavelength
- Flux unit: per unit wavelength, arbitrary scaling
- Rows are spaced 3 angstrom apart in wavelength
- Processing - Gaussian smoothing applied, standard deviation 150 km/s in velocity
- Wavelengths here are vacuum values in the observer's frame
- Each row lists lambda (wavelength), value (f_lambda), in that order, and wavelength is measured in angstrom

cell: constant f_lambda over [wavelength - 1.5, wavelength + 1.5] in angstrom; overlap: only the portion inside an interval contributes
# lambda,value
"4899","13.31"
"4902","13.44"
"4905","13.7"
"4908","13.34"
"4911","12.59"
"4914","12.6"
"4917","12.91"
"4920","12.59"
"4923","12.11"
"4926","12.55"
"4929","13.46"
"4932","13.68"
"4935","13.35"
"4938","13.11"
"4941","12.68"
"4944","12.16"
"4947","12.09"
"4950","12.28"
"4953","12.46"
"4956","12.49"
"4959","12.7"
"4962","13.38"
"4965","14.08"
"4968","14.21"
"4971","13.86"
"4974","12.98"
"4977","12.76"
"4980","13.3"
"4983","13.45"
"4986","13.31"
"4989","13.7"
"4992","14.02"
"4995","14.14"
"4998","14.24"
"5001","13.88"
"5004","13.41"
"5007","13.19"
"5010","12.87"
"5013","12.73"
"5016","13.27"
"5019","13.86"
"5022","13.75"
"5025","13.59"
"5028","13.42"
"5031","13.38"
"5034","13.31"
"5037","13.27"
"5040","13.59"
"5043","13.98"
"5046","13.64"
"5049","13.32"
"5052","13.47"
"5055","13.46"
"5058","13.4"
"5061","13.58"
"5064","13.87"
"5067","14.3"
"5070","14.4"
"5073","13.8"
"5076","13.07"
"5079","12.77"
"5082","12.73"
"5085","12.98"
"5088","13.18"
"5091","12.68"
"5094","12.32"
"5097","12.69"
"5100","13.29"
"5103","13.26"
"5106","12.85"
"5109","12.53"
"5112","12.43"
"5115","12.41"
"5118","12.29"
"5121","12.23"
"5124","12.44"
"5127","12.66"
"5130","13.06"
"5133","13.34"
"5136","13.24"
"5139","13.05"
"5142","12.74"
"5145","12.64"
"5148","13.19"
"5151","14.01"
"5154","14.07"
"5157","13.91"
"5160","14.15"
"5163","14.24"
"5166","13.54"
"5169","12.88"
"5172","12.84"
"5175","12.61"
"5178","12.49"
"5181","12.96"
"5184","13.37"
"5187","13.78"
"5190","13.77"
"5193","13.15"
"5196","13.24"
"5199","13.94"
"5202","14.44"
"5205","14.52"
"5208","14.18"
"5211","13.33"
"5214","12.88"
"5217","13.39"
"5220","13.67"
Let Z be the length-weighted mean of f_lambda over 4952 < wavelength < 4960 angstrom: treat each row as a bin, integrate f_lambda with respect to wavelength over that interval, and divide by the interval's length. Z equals 12.55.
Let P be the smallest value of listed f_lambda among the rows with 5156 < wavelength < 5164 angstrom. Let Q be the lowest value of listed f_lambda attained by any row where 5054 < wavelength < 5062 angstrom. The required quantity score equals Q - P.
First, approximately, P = 13.91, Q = 13.4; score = -0.5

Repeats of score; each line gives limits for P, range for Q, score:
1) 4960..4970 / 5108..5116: -1.0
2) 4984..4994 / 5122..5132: -0.9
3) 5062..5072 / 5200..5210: 0.3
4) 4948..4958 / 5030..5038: 1.0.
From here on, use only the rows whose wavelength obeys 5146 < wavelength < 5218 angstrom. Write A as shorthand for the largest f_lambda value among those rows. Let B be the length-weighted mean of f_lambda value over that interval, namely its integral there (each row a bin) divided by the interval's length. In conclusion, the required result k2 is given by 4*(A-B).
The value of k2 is 4.0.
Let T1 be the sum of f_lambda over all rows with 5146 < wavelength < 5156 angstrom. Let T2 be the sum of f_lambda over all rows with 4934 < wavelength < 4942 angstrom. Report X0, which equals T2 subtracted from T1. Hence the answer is 2.1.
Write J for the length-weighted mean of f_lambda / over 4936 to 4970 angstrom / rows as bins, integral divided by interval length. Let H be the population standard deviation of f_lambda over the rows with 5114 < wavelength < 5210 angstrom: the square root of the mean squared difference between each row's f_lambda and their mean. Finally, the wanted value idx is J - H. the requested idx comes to 12.2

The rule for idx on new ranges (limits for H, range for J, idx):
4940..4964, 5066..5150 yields 12.6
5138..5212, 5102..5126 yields 11.9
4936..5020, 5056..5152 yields 12.4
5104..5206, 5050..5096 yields 12.7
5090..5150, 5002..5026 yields 13.0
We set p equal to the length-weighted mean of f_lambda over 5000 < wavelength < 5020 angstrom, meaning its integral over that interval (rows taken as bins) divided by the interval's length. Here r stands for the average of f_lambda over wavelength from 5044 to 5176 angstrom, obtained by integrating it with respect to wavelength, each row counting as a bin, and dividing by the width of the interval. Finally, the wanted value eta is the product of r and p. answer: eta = 175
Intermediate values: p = 13.3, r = 13.2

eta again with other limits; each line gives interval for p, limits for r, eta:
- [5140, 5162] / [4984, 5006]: 187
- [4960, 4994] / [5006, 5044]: 181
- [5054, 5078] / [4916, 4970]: 177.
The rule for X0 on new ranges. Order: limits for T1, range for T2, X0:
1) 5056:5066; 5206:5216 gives 0.5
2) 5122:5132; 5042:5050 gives -2.8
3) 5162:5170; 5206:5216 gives 0.3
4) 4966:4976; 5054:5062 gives 0.6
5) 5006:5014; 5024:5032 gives -1.6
